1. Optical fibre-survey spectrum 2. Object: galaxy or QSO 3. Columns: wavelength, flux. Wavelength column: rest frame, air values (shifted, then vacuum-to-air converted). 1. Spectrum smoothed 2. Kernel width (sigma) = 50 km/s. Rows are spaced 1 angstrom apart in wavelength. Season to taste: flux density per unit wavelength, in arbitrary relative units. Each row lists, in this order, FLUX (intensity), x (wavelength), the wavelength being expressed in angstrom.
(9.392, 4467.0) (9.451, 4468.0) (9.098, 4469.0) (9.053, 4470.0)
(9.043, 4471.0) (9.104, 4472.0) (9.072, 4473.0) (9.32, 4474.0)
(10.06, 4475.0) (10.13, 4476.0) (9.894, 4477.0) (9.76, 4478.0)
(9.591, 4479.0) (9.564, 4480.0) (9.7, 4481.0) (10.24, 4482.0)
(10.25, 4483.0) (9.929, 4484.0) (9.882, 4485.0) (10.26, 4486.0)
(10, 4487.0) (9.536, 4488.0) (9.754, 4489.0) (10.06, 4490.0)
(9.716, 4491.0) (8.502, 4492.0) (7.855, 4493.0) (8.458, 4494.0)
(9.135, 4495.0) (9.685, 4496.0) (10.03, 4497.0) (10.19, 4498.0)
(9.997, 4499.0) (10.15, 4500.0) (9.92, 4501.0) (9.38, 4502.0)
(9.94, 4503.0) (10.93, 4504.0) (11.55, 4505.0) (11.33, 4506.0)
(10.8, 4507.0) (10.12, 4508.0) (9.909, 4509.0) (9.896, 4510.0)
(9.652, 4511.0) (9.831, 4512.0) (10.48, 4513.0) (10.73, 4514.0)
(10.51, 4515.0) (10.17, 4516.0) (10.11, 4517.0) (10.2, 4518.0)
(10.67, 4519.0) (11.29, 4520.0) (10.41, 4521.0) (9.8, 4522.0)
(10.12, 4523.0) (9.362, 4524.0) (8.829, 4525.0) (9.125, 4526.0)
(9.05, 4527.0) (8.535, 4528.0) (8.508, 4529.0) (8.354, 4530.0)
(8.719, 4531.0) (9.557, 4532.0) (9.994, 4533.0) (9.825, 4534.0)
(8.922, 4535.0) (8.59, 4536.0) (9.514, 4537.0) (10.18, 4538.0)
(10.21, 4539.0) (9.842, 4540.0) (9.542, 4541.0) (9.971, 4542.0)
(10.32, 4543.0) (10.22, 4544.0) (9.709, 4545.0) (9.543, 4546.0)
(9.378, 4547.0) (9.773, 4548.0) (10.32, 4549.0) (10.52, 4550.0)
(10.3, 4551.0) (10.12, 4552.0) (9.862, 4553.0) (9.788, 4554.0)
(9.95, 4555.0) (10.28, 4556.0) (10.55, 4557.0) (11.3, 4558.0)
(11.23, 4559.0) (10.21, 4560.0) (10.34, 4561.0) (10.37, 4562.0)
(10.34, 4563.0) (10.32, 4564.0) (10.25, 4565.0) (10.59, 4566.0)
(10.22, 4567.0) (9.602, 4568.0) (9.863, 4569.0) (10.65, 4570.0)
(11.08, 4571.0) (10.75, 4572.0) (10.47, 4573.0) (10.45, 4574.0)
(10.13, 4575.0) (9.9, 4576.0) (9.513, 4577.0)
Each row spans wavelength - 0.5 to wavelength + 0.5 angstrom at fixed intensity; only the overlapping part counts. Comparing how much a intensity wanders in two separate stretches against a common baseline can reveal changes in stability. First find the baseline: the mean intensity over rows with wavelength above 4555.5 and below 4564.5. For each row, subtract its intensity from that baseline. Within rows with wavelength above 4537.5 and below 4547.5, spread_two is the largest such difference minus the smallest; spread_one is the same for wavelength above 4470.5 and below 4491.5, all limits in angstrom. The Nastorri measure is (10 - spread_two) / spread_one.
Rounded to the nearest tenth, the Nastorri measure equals 7.4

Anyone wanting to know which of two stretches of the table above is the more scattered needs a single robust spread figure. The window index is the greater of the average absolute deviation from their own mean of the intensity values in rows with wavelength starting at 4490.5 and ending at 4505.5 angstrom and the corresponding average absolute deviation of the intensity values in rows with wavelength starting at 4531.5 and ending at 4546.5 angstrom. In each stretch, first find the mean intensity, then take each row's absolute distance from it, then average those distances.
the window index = 0.69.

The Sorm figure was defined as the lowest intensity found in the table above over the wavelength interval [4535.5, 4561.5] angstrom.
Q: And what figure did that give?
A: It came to 8.59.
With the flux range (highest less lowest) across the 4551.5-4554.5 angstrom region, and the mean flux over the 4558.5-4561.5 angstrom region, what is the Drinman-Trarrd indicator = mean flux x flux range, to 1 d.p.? 3.5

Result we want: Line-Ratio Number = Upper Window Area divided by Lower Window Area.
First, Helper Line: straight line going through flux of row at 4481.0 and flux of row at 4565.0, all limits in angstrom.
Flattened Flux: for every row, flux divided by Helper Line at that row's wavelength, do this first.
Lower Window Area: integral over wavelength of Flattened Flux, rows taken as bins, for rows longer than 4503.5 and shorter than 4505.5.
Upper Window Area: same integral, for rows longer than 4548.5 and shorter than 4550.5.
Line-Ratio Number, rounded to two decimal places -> 0.90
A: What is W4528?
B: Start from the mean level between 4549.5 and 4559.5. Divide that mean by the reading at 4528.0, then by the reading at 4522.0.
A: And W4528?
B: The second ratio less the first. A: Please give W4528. -0.16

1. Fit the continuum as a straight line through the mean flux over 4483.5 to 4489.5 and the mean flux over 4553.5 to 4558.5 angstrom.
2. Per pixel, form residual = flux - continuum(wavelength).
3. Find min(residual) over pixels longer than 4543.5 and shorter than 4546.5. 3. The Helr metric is -0.8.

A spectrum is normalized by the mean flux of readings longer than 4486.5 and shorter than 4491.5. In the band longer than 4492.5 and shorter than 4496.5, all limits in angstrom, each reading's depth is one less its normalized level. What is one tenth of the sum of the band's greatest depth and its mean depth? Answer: 0.030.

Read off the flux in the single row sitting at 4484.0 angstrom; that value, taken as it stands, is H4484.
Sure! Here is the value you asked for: 9.929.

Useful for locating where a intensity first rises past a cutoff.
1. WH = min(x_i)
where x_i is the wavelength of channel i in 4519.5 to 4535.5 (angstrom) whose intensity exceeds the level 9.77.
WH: 4520.0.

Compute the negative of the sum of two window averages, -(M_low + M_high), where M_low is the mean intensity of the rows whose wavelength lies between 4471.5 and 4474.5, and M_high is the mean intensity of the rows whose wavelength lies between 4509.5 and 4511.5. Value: -18.9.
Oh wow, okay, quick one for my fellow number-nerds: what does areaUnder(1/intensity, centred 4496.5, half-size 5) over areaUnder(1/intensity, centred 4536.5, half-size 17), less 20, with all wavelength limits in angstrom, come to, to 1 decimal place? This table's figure -19.7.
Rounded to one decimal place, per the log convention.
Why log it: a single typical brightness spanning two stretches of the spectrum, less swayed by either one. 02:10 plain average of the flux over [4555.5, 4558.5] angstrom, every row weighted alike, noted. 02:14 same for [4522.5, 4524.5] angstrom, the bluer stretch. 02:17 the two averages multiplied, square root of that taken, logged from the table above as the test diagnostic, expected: 10.2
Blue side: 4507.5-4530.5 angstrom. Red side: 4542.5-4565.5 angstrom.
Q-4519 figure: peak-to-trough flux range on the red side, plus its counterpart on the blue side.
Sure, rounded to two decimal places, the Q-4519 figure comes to 4.86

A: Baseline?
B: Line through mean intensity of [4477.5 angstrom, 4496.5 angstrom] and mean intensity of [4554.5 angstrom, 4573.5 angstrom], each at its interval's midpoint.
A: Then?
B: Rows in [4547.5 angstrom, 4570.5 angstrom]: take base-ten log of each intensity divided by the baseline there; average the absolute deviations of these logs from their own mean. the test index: 0.0122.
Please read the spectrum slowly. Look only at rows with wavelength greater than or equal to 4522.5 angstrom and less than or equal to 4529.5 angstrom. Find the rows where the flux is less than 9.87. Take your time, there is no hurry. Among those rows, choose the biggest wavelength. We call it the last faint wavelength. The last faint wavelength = 4529.0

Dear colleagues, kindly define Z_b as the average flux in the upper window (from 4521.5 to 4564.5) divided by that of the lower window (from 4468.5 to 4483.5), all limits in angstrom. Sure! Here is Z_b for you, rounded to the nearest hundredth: 1.02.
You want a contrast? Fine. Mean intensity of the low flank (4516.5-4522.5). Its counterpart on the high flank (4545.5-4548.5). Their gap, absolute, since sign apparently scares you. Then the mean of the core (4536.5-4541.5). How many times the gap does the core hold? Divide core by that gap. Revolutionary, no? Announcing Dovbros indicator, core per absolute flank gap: 12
